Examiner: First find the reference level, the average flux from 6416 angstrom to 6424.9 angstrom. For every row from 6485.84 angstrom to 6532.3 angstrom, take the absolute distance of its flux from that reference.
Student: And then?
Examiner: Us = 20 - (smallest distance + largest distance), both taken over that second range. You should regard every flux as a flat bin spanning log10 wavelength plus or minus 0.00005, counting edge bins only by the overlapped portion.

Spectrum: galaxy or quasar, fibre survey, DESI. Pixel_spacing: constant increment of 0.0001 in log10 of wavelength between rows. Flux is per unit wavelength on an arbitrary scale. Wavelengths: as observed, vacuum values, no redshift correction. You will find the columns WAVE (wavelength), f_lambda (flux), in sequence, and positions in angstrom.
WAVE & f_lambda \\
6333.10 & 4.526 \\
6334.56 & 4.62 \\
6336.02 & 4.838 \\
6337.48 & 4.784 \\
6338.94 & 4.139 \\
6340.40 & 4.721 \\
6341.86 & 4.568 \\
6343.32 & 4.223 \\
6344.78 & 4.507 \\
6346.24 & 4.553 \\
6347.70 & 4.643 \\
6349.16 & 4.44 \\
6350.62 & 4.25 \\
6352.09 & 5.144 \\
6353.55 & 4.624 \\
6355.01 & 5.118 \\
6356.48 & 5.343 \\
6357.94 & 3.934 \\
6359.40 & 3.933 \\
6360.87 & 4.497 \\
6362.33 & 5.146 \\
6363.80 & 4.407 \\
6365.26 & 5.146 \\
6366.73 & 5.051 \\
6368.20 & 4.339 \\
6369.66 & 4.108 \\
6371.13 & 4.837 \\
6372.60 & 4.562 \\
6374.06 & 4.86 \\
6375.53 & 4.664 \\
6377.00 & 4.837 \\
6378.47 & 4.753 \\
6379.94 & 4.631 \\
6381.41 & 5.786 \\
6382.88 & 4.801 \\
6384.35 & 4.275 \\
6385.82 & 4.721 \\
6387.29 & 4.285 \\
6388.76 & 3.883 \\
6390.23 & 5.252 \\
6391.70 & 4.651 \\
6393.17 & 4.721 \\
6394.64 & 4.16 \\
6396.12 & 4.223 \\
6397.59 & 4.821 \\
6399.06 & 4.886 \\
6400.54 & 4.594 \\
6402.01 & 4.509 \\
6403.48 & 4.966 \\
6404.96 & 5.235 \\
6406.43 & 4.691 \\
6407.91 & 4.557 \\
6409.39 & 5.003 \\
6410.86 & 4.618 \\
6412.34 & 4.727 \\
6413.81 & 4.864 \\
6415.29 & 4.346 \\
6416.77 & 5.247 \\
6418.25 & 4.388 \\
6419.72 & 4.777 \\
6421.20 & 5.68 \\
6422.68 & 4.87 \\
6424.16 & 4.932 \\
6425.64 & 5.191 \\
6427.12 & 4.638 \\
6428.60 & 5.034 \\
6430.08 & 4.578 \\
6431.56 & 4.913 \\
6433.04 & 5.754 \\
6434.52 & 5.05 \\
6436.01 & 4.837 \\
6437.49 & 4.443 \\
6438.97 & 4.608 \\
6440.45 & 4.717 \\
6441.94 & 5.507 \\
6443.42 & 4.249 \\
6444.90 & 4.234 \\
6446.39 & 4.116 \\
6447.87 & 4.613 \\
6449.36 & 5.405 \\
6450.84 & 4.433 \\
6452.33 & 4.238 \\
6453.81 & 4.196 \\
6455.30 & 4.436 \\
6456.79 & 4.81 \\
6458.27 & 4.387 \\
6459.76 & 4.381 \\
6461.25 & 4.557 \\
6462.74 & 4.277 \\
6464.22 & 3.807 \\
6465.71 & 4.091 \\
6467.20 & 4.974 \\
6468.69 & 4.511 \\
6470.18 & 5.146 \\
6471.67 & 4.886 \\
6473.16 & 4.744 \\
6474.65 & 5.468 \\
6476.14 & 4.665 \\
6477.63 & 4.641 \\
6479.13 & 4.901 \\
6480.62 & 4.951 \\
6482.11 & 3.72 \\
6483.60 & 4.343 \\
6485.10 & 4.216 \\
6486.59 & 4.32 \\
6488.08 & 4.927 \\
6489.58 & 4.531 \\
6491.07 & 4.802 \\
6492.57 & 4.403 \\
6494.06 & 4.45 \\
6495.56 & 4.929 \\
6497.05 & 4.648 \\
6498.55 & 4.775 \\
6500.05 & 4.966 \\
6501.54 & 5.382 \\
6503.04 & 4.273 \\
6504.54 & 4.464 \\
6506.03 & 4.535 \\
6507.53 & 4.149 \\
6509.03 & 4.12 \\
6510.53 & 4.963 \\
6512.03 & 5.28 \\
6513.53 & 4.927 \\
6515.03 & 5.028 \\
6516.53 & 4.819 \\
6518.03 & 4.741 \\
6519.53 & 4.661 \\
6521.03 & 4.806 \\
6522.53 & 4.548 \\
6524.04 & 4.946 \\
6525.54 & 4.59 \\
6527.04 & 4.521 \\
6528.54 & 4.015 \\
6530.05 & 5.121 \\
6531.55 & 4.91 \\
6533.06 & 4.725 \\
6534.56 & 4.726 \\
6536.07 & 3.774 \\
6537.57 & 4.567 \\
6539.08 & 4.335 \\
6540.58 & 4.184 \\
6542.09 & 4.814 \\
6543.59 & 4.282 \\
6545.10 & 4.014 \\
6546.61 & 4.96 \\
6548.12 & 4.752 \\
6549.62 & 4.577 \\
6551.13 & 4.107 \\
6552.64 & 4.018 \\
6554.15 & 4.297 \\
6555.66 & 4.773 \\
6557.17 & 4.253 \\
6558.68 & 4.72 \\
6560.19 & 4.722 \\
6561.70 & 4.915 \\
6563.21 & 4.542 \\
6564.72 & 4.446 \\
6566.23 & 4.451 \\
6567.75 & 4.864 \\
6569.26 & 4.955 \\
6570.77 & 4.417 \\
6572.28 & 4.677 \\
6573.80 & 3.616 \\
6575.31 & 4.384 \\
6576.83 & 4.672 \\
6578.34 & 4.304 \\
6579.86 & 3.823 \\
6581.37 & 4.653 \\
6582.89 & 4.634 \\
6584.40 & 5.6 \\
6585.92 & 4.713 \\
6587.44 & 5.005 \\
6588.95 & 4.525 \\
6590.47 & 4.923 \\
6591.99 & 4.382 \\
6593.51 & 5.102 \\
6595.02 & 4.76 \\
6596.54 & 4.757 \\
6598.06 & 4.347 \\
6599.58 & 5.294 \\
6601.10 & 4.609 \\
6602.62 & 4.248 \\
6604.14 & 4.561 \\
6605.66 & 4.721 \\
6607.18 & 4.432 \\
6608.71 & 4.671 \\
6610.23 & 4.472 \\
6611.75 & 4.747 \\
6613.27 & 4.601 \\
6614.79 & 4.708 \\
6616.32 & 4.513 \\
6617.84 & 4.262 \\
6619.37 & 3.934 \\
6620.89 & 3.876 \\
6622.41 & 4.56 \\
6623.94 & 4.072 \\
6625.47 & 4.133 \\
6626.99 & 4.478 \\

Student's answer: 19.0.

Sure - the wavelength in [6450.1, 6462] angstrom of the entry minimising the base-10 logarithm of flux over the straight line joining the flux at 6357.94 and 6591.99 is 6453.81 angstrom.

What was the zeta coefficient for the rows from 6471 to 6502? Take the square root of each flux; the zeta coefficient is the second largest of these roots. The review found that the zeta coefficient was 2.32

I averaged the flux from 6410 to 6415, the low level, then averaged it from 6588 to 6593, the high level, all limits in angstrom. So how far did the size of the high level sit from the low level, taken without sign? 0.1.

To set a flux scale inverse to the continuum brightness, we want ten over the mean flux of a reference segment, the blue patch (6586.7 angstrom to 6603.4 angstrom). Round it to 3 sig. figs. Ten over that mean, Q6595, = 2.12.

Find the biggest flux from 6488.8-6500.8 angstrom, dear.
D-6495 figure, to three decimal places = 4.966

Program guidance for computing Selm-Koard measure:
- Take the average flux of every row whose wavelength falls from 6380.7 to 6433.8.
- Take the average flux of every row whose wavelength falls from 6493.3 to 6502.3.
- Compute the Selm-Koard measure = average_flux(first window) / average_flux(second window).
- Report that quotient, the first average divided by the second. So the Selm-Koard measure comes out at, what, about 0.987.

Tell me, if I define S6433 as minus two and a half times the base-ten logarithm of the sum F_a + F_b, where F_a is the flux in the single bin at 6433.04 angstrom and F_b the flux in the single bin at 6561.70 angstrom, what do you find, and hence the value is -2.57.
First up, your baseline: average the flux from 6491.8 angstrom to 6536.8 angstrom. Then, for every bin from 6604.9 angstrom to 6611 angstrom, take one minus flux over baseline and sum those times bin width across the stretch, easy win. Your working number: 0.129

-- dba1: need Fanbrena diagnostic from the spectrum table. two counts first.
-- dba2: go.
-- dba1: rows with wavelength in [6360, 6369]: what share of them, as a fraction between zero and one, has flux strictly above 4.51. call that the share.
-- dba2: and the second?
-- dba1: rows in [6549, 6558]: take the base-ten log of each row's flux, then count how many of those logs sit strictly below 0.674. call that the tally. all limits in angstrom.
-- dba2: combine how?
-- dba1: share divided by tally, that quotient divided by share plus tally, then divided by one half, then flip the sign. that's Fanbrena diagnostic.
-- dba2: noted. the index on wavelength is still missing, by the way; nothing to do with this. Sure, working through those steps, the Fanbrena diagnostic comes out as -0.036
